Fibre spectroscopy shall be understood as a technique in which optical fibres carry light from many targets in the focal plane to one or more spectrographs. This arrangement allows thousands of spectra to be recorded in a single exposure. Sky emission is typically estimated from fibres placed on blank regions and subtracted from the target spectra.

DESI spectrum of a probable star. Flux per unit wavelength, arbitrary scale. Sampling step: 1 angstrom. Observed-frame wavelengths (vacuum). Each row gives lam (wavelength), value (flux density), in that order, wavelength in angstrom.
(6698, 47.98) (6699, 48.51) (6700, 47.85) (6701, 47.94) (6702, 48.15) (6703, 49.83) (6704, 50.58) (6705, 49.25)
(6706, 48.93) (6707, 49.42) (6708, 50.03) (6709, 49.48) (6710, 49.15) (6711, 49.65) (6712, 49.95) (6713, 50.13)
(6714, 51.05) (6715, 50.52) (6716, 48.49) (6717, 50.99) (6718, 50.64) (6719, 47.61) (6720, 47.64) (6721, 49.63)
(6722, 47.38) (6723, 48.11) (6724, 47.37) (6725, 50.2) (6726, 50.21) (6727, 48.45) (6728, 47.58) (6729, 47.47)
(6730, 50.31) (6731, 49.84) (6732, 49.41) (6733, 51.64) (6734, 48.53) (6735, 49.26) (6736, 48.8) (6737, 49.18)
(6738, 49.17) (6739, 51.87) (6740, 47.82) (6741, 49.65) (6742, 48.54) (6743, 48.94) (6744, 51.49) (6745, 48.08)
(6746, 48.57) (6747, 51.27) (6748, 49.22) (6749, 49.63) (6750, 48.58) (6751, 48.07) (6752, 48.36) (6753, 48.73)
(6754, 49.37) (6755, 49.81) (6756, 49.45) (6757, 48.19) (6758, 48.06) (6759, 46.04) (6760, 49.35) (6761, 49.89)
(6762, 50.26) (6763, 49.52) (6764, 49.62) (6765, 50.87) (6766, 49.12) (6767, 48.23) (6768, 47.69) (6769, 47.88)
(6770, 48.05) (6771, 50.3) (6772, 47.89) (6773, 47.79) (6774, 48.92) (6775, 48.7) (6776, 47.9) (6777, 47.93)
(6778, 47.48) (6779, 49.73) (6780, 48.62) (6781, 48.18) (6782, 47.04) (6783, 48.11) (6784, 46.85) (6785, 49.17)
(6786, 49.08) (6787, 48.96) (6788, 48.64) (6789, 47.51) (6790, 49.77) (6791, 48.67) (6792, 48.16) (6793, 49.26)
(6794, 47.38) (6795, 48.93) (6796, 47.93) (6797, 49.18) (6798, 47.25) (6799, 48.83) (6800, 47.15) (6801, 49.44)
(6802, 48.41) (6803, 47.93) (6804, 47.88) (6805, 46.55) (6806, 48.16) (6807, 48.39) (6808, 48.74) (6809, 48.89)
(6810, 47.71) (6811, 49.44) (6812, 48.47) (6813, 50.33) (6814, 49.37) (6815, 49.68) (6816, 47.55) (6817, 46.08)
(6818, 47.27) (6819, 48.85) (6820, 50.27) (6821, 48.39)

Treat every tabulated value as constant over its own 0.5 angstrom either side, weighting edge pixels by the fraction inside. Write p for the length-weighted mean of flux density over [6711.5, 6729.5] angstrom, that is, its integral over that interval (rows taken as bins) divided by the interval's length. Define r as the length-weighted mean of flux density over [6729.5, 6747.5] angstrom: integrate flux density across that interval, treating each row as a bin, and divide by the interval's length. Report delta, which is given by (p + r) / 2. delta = 49.3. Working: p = 49.1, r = 49.6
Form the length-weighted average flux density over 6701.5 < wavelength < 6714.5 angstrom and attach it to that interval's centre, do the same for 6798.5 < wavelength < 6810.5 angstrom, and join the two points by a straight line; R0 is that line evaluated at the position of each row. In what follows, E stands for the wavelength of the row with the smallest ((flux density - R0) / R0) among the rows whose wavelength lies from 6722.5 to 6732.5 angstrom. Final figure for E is 6724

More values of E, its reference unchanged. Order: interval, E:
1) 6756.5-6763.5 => 6759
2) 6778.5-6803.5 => 6784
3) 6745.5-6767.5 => 6759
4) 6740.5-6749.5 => 6745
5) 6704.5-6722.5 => 6722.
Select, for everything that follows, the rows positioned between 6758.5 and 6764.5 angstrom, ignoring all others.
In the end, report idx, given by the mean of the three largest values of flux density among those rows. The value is 49.9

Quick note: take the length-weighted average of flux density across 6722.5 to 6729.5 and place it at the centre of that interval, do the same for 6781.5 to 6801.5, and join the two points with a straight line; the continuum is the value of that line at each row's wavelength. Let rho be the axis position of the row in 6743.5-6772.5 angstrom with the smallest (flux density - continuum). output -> 6759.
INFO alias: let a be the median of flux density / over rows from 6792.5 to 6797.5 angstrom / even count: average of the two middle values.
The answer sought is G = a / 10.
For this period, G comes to 4.89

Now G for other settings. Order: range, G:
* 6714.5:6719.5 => 5.05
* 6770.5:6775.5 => 4.87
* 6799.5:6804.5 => 4.79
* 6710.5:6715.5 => 5.01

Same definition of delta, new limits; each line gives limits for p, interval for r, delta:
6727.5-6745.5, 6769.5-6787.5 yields 48.8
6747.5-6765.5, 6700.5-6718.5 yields 49.4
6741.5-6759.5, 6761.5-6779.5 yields 48.8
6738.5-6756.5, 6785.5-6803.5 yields 48.9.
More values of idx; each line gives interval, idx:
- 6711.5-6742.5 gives 51.5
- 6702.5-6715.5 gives 50.7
